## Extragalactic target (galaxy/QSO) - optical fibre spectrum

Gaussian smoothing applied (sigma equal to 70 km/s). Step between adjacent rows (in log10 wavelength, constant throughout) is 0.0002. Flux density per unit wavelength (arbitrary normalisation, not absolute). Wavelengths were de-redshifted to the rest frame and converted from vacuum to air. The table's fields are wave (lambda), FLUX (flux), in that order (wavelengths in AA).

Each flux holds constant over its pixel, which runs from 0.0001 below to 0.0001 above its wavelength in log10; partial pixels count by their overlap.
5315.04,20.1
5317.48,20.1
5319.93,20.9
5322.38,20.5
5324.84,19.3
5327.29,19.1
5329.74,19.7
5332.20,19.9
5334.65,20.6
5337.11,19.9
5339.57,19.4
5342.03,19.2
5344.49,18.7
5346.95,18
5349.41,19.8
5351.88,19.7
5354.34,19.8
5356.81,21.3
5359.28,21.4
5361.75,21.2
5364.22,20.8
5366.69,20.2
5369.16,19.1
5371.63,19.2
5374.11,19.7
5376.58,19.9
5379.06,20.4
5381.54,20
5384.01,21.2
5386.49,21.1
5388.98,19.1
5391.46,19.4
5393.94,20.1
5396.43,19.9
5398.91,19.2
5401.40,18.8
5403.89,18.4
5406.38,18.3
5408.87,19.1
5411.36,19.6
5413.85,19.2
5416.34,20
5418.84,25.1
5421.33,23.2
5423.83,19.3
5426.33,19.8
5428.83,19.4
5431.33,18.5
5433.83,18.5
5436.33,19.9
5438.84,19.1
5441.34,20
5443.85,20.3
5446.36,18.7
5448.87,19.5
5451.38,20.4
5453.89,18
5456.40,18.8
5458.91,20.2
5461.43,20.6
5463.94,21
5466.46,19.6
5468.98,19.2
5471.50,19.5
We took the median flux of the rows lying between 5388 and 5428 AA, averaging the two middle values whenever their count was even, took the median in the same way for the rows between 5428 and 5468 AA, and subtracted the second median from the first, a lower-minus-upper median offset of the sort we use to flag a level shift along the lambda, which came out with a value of -0.2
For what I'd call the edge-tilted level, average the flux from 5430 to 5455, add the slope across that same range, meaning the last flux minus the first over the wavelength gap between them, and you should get 19.27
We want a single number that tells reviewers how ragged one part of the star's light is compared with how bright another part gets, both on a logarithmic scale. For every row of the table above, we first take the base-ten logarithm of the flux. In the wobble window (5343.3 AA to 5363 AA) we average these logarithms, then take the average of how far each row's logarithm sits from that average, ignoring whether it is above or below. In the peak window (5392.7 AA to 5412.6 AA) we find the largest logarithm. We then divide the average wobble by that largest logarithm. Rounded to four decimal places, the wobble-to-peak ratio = 0.0163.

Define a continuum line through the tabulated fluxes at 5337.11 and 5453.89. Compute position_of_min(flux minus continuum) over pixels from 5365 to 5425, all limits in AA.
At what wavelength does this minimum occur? 5406.38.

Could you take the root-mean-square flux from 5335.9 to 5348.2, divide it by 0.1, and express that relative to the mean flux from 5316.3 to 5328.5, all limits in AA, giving 9.5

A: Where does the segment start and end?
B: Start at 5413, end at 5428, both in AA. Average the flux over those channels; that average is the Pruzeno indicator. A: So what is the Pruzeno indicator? 21.1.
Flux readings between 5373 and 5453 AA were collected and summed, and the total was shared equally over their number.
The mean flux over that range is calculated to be 19.8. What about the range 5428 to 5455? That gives 19.3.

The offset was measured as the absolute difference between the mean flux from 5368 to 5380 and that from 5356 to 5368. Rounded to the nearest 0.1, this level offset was 1.3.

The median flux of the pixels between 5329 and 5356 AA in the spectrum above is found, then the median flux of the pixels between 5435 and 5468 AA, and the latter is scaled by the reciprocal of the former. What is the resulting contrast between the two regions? 1.01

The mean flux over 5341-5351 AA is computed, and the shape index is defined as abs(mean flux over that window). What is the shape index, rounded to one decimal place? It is 18.9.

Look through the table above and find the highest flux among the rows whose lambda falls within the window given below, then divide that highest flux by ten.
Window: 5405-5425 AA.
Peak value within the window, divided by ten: 2.51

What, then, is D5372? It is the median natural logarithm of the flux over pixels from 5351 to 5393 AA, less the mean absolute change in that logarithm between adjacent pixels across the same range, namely 2.97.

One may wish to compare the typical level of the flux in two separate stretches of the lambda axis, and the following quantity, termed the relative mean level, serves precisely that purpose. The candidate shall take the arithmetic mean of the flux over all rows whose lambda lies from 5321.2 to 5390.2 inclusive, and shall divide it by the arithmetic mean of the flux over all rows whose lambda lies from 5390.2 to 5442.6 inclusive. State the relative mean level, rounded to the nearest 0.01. 1.01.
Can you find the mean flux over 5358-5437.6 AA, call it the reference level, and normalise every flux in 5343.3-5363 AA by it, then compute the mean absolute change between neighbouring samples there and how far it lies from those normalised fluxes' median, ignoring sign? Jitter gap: 0.959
